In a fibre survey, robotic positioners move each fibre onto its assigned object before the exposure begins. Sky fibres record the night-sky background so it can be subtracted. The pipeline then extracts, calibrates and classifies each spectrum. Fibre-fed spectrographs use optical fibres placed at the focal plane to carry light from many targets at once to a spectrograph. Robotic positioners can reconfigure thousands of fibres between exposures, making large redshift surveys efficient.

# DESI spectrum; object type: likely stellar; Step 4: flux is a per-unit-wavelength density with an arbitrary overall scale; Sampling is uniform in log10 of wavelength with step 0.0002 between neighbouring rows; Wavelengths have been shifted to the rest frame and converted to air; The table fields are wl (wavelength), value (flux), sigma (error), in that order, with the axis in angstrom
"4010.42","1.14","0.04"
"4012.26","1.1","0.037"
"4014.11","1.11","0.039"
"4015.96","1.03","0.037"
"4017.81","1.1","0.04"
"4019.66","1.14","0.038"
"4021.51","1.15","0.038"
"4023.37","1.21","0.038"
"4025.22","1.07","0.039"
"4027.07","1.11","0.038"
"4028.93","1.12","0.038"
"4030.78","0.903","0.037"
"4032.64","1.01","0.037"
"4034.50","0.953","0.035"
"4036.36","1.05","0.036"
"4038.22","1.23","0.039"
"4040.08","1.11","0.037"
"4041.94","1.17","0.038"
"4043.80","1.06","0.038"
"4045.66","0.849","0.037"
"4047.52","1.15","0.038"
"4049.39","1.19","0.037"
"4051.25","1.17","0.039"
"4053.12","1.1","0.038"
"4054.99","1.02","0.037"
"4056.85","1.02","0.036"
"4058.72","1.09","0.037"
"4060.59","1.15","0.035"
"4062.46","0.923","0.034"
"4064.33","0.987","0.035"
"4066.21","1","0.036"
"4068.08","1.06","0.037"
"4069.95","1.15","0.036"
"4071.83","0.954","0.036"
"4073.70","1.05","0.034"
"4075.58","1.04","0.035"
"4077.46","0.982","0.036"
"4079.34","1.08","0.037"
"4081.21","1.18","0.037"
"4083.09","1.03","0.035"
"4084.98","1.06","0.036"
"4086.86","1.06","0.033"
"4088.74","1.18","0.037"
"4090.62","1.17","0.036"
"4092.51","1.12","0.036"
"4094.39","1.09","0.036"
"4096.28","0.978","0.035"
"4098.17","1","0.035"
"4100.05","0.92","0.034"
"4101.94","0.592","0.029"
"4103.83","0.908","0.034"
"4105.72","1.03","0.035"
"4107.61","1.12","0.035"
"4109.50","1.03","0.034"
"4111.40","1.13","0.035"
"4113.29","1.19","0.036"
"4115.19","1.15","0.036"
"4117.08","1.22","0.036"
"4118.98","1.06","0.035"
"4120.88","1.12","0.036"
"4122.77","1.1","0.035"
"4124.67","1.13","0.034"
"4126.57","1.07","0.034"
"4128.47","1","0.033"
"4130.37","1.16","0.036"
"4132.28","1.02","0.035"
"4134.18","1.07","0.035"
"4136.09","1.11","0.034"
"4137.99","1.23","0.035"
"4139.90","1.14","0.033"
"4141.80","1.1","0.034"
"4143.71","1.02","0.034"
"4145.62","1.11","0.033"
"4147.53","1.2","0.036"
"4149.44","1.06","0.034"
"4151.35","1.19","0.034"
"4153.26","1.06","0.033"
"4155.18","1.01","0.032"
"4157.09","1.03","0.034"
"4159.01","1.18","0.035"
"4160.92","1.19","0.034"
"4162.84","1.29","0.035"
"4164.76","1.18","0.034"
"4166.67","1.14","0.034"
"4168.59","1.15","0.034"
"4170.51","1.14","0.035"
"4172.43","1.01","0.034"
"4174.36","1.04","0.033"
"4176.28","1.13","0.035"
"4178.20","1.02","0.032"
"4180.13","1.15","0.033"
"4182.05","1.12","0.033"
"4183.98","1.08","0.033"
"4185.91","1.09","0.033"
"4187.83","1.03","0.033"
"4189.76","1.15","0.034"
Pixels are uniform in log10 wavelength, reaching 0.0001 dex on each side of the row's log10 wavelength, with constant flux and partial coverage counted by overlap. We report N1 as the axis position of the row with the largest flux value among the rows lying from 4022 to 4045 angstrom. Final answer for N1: 4038.22 angstrom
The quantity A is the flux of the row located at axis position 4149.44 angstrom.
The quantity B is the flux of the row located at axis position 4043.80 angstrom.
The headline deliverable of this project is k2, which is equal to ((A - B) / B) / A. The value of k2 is 0.00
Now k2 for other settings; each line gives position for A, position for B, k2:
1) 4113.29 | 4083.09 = 0.13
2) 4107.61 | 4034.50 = 0.16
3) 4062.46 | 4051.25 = -0.23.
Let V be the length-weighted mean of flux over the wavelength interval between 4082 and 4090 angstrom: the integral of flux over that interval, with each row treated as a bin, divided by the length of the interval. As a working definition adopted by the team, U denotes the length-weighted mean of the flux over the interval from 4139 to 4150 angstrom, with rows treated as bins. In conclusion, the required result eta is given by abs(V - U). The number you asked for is 0.02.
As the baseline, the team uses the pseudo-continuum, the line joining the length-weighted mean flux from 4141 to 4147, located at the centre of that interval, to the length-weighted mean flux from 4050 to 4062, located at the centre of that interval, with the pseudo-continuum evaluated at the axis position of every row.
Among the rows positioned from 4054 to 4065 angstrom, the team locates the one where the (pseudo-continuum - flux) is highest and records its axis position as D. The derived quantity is 4062.46 angstrom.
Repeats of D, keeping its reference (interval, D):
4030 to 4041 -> 4030.78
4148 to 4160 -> 4155.18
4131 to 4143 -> 4132.28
